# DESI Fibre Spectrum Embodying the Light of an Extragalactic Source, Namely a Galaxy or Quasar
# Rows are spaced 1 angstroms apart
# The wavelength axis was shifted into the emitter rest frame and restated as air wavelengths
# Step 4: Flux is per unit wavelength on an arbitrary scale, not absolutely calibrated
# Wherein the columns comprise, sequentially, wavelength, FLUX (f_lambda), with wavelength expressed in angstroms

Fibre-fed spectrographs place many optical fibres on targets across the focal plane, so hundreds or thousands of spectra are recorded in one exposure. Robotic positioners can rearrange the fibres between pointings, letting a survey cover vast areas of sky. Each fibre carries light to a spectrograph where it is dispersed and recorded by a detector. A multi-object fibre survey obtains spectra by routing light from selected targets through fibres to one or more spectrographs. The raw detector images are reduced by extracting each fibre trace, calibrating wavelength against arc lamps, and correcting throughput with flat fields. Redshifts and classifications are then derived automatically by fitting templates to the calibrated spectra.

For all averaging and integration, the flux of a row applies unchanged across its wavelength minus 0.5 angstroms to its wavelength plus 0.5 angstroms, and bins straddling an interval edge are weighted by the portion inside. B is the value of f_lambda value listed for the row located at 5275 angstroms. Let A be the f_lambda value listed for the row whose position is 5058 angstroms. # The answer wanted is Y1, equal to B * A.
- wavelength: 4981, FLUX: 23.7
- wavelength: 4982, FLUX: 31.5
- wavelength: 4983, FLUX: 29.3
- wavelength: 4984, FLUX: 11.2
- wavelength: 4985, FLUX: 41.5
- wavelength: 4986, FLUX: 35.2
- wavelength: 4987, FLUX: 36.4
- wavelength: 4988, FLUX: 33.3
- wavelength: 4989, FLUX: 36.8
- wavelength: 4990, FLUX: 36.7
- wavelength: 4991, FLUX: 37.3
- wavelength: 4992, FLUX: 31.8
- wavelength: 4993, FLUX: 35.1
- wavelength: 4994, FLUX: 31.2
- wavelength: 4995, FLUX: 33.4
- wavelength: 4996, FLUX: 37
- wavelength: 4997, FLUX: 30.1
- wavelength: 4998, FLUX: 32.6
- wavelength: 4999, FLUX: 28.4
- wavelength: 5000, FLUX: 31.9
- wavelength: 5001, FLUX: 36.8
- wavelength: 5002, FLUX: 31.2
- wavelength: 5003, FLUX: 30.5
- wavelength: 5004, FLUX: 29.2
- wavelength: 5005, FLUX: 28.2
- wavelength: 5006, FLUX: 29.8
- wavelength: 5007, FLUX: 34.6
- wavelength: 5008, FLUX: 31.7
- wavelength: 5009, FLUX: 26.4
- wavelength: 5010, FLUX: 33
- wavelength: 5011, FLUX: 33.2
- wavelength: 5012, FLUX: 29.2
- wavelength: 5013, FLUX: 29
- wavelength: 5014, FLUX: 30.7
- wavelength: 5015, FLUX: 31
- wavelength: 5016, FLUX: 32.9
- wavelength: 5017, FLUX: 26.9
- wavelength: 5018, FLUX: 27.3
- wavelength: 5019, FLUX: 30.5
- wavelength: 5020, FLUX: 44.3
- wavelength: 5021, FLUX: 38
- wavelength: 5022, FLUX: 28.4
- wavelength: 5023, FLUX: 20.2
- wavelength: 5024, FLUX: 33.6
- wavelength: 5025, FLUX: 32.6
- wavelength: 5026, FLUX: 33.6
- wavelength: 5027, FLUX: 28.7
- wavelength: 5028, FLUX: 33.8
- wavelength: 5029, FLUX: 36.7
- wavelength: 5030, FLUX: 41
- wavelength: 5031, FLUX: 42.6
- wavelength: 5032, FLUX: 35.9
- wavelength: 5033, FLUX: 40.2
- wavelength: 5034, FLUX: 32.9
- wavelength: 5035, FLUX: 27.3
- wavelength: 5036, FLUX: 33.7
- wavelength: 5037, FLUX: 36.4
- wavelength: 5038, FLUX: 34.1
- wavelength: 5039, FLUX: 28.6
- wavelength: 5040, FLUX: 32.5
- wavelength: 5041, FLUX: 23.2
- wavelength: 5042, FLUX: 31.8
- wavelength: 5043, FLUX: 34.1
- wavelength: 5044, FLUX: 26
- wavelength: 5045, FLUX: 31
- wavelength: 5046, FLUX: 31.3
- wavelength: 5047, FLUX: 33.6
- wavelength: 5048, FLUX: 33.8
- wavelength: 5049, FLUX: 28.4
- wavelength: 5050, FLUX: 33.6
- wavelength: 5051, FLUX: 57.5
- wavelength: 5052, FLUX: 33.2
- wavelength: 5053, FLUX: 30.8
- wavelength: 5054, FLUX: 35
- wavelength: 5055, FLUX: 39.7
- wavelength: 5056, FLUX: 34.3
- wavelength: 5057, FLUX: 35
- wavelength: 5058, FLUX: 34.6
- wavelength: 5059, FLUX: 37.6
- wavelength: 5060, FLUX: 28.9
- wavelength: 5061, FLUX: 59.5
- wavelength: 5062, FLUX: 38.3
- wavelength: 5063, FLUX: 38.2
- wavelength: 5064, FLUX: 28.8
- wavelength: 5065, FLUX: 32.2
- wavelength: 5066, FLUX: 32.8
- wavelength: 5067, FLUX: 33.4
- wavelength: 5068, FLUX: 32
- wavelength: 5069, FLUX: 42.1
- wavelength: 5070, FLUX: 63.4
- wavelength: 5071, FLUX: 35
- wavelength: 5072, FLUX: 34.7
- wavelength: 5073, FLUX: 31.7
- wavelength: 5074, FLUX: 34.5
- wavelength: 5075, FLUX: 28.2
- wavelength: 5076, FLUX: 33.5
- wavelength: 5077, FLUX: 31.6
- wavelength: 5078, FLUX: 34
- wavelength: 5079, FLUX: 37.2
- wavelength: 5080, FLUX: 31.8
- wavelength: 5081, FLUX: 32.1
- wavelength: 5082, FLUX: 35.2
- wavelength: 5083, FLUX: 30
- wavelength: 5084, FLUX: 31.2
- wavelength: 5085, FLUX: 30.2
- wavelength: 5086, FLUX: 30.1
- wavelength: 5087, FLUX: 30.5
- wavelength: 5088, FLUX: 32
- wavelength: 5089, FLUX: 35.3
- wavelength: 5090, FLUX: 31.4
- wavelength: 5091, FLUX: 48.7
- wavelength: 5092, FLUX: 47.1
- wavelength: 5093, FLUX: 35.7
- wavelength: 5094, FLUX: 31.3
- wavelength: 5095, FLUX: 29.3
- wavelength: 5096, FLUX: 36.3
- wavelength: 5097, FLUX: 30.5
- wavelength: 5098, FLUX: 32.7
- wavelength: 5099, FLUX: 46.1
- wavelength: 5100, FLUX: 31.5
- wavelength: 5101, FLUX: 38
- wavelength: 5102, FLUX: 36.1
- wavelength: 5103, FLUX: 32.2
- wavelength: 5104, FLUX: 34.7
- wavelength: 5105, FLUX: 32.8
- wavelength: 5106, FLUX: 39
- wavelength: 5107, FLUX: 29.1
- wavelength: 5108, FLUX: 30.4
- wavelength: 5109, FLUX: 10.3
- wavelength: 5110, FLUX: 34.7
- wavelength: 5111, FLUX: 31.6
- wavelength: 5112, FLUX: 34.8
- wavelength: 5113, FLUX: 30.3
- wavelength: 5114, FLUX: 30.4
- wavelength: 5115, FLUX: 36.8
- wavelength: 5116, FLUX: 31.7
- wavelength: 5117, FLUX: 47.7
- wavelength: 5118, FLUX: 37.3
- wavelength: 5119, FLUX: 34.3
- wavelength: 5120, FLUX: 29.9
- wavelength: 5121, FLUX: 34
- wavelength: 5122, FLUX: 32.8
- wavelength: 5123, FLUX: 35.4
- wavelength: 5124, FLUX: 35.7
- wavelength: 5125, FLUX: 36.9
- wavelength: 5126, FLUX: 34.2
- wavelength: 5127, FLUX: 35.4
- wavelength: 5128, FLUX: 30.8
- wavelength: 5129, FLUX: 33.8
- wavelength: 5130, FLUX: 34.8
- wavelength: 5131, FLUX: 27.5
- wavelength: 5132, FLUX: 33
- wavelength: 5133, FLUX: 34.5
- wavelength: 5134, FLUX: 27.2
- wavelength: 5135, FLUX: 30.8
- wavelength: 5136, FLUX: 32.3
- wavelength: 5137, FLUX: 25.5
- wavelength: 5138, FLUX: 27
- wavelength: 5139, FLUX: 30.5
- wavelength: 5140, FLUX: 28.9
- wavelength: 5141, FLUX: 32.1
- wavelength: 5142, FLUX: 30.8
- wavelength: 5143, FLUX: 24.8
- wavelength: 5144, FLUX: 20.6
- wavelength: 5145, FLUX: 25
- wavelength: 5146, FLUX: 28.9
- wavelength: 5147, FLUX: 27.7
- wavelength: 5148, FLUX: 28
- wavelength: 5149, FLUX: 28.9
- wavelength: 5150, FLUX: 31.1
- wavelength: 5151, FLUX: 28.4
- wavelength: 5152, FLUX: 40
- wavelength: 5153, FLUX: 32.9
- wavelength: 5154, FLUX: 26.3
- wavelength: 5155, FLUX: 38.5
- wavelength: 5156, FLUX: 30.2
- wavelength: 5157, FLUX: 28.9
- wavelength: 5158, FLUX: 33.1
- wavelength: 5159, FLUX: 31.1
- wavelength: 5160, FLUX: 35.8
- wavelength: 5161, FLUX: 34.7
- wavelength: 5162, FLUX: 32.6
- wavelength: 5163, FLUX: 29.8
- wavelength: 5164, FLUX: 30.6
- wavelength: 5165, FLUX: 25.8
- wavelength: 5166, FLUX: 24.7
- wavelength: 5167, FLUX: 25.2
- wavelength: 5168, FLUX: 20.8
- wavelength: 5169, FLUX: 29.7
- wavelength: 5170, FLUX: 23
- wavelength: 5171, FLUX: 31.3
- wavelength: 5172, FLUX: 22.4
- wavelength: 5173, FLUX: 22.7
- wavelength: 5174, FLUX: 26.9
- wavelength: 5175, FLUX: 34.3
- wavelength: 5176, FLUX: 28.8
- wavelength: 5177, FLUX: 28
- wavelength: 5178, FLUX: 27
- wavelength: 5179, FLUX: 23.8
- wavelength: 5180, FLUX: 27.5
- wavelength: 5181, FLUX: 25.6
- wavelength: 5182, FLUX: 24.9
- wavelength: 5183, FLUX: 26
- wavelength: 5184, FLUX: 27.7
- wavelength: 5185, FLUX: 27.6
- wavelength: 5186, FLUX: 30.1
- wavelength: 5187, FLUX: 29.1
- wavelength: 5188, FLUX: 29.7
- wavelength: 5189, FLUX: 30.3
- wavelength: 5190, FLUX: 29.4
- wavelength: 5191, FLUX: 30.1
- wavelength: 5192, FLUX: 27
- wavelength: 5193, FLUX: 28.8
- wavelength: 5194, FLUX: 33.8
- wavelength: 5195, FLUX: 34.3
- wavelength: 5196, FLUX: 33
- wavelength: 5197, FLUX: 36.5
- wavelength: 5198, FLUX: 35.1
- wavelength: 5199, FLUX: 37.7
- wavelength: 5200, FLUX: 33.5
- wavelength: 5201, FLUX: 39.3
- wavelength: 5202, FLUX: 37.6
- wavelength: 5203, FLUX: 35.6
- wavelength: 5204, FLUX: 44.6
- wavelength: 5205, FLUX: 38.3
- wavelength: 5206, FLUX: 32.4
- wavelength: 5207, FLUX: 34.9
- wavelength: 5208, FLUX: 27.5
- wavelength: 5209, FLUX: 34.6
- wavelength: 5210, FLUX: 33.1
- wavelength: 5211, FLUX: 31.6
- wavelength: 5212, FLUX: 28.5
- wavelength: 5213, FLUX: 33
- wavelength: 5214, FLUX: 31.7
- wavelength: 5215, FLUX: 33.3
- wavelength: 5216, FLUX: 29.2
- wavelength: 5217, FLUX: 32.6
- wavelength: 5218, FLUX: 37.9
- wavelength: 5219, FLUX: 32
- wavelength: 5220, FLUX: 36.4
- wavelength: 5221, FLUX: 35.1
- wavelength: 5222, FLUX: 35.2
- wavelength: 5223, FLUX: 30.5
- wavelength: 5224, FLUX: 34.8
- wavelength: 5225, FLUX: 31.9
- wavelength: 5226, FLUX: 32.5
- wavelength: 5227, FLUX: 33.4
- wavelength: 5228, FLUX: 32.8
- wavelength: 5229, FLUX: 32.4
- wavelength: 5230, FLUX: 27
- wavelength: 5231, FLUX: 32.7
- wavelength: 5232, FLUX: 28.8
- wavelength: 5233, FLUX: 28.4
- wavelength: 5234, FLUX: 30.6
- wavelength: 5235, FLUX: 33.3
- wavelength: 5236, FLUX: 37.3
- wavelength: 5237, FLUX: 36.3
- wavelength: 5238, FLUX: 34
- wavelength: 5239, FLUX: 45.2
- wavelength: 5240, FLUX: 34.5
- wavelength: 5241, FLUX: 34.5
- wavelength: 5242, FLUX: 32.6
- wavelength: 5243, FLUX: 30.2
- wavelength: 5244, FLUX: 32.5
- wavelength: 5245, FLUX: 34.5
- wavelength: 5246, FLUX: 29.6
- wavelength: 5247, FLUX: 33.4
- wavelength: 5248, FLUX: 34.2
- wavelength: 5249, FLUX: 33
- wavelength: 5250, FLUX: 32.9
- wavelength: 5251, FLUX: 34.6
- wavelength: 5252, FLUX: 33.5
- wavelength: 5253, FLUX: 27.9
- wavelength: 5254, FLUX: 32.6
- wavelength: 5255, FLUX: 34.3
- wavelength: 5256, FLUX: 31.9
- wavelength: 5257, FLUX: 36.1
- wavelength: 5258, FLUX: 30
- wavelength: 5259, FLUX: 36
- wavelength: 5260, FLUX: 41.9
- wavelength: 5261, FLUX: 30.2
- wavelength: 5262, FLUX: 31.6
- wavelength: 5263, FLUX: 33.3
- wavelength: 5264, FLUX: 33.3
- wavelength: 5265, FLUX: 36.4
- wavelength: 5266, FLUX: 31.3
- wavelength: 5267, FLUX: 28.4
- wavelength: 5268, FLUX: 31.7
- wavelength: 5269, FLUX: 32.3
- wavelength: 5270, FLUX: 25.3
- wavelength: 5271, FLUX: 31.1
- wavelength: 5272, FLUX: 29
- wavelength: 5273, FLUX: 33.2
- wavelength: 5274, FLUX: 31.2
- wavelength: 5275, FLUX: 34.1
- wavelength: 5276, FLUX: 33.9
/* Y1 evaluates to 1180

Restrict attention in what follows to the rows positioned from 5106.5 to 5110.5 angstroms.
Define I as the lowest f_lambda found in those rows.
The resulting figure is 10.3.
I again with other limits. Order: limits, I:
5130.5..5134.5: 27.2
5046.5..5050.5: 28.4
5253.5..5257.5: 31.9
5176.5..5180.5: 23.8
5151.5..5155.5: 26.3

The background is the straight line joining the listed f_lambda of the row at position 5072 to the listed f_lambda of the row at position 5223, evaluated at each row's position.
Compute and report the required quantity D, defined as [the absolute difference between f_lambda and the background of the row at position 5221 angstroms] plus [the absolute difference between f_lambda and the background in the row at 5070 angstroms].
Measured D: 33.2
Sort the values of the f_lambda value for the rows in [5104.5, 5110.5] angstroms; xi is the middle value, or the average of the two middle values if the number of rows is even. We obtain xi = 31.6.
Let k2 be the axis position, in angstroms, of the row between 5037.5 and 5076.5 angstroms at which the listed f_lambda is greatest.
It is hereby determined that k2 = 5070 angstroms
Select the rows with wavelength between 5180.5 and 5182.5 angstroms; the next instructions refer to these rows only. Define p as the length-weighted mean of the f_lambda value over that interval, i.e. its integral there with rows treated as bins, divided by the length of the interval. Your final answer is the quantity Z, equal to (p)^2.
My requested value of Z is 638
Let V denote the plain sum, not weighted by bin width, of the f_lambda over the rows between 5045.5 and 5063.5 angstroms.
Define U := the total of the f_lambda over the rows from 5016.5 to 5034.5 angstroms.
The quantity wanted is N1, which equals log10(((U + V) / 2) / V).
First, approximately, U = 607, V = 663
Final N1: -0.019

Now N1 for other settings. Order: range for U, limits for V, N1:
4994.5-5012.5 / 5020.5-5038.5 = -0.015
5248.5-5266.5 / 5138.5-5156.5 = 0.027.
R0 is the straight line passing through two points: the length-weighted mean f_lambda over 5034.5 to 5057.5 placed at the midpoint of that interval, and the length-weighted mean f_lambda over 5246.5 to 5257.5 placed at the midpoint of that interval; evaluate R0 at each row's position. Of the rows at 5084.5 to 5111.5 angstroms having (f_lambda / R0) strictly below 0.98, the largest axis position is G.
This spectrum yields 5111 angstroms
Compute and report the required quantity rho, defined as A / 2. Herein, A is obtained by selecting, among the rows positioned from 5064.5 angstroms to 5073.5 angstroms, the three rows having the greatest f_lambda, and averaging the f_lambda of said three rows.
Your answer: 23.4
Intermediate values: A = 47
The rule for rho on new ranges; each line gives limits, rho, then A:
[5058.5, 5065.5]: 22.7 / 45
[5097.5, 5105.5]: 20.0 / 40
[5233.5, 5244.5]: 19.8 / 40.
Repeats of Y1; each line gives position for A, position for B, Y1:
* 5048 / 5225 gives 1078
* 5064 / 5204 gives 1284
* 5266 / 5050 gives 1052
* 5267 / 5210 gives 940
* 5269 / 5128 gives 995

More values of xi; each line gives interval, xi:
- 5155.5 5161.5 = 32.1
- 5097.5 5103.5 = 34.4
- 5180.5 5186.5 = 26.8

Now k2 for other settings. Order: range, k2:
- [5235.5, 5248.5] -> 5239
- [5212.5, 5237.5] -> 5218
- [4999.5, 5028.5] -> 5020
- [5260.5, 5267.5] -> 5265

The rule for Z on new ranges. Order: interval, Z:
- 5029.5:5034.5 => 1484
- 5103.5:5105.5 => 1139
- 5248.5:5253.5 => 1048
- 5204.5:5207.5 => 1239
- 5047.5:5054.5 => 1299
